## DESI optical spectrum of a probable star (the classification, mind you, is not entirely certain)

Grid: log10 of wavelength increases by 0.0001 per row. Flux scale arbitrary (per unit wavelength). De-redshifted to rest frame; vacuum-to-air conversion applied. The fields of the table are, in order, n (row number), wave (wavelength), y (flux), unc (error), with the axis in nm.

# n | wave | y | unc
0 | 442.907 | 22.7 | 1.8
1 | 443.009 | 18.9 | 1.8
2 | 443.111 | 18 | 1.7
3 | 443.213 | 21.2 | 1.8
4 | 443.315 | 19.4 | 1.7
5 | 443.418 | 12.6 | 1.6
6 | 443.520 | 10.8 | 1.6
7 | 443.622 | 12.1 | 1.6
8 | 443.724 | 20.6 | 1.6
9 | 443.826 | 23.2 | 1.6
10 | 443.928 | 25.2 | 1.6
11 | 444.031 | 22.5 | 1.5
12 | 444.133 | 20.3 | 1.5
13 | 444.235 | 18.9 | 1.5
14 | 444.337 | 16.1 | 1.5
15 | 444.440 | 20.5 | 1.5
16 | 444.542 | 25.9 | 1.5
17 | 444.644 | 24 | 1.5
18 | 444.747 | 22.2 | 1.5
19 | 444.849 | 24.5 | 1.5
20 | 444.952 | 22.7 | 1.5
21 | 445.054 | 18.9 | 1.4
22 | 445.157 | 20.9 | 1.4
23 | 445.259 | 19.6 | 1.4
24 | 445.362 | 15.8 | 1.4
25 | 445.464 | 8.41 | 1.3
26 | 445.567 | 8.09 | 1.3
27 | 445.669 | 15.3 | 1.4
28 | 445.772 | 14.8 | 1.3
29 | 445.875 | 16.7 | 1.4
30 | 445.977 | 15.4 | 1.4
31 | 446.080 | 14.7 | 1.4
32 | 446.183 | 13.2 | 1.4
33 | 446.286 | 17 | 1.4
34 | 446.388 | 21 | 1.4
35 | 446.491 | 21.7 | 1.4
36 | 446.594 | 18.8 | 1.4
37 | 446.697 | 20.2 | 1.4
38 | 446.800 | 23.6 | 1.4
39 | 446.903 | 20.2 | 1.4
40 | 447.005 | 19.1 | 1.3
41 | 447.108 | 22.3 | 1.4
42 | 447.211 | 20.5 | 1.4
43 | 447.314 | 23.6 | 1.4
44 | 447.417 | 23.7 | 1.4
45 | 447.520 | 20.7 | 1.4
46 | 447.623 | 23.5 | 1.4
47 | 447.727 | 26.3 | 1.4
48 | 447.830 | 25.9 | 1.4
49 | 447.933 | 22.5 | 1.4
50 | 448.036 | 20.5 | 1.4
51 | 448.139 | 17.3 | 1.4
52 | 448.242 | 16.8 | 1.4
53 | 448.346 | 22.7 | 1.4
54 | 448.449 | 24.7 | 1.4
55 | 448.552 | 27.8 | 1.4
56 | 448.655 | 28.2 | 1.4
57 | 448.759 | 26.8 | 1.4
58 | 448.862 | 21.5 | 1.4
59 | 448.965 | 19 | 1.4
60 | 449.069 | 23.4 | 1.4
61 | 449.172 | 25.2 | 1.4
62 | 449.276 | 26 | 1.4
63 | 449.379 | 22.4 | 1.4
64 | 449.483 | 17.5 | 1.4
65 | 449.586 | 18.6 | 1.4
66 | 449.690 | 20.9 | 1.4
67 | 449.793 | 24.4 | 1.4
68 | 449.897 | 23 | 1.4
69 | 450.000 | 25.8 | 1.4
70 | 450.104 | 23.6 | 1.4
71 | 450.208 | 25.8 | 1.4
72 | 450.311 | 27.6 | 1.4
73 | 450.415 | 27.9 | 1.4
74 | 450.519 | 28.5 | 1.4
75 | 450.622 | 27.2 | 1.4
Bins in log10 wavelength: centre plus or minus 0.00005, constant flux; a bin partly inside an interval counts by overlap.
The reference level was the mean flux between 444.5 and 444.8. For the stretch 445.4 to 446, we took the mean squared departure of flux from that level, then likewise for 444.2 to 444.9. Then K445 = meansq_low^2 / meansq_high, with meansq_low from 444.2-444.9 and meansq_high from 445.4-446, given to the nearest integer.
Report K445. 2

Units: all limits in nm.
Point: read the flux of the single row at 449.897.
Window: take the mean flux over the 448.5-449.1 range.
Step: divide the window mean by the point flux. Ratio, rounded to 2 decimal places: 1.06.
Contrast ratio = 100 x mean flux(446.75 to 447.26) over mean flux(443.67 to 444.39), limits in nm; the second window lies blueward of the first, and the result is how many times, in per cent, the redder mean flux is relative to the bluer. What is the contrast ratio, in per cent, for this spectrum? 101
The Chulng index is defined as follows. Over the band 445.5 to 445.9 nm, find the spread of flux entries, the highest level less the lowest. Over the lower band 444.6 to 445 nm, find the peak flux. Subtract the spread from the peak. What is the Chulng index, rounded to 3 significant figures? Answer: 15.9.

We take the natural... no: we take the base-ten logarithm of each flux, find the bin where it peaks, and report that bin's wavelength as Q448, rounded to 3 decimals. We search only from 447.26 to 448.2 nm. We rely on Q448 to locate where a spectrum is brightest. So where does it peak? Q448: 447.727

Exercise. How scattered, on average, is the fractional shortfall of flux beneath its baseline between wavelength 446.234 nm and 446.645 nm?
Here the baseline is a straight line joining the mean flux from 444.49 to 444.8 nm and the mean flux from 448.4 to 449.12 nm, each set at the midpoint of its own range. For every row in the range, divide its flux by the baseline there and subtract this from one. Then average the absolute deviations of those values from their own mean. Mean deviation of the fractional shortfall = 0.071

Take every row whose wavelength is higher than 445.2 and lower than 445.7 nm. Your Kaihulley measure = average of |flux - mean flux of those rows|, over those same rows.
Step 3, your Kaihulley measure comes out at 4.2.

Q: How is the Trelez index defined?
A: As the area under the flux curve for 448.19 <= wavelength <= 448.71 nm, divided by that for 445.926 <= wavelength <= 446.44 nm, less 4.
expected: -2.51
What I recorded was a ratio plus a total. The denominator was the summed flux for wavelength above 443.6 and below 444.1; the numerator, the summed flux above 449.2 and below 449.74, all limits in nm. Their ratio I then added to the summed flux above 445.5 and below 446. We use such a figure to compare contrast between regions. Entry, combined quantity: 71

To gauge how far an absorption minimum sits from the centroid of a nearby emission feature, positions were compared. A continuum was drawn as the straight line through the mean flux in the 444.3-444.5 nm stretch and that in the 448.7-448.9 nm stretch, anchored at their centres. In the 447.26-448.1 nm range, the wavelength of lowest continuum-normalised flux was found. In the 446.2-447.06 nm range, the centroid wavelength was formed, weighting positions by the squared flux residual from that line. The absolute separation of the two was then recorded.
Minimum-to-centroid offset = 1.44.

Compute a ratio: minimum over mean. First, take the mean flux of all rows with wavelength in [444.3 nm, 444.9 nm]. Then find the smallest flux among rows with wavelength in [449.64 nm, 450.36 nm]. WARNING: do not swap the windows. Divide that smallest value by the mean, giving 0.9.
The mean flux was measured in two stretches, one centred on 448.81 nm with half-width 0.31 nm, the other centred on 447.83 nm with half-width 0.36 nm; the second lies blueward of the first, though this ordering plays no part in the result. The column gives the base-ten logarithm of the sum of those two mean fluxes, 1.67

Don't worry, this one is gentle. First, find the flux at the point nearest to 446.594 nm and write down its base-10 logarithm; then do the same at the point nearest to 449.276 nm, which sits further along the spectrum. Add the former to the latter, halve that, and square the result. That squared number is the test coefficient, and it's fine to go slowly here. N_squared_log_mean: 1.81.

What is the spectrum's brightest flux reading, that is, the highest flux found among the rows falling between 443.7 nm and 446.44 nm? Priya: 25.9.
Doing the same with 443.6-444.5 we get 25.2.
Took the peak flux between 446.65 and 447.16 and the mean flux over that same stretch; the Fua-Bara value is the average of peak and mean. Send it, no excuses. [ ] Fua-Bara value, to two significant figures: 22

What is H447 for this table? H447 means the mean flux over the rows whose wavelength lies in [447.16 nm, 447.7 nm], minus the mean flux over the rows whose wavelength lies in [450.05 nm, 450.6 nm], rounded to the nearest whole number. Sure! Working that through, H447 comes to -4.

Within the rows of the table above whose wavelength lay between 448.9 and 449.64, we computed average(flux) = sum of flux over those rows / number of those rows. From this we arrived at 21.7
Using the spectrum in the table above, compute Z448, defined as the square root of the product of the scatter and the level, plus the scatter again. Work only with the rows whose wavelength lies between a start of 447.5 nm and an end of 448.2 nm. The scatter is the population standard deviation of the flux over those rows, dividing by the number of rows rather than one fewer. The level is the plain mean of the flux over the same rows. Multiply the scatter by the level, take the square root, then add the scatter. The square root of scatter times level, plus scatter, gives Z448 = 11.09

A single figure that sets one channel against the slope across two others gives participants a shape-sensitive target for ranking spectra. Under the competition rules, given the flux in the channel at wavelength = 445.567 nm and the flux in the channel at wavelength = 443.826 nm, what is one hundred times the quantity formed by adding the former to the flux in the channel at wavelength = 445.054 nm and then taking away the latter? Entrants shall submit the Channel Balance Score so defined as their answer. 379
